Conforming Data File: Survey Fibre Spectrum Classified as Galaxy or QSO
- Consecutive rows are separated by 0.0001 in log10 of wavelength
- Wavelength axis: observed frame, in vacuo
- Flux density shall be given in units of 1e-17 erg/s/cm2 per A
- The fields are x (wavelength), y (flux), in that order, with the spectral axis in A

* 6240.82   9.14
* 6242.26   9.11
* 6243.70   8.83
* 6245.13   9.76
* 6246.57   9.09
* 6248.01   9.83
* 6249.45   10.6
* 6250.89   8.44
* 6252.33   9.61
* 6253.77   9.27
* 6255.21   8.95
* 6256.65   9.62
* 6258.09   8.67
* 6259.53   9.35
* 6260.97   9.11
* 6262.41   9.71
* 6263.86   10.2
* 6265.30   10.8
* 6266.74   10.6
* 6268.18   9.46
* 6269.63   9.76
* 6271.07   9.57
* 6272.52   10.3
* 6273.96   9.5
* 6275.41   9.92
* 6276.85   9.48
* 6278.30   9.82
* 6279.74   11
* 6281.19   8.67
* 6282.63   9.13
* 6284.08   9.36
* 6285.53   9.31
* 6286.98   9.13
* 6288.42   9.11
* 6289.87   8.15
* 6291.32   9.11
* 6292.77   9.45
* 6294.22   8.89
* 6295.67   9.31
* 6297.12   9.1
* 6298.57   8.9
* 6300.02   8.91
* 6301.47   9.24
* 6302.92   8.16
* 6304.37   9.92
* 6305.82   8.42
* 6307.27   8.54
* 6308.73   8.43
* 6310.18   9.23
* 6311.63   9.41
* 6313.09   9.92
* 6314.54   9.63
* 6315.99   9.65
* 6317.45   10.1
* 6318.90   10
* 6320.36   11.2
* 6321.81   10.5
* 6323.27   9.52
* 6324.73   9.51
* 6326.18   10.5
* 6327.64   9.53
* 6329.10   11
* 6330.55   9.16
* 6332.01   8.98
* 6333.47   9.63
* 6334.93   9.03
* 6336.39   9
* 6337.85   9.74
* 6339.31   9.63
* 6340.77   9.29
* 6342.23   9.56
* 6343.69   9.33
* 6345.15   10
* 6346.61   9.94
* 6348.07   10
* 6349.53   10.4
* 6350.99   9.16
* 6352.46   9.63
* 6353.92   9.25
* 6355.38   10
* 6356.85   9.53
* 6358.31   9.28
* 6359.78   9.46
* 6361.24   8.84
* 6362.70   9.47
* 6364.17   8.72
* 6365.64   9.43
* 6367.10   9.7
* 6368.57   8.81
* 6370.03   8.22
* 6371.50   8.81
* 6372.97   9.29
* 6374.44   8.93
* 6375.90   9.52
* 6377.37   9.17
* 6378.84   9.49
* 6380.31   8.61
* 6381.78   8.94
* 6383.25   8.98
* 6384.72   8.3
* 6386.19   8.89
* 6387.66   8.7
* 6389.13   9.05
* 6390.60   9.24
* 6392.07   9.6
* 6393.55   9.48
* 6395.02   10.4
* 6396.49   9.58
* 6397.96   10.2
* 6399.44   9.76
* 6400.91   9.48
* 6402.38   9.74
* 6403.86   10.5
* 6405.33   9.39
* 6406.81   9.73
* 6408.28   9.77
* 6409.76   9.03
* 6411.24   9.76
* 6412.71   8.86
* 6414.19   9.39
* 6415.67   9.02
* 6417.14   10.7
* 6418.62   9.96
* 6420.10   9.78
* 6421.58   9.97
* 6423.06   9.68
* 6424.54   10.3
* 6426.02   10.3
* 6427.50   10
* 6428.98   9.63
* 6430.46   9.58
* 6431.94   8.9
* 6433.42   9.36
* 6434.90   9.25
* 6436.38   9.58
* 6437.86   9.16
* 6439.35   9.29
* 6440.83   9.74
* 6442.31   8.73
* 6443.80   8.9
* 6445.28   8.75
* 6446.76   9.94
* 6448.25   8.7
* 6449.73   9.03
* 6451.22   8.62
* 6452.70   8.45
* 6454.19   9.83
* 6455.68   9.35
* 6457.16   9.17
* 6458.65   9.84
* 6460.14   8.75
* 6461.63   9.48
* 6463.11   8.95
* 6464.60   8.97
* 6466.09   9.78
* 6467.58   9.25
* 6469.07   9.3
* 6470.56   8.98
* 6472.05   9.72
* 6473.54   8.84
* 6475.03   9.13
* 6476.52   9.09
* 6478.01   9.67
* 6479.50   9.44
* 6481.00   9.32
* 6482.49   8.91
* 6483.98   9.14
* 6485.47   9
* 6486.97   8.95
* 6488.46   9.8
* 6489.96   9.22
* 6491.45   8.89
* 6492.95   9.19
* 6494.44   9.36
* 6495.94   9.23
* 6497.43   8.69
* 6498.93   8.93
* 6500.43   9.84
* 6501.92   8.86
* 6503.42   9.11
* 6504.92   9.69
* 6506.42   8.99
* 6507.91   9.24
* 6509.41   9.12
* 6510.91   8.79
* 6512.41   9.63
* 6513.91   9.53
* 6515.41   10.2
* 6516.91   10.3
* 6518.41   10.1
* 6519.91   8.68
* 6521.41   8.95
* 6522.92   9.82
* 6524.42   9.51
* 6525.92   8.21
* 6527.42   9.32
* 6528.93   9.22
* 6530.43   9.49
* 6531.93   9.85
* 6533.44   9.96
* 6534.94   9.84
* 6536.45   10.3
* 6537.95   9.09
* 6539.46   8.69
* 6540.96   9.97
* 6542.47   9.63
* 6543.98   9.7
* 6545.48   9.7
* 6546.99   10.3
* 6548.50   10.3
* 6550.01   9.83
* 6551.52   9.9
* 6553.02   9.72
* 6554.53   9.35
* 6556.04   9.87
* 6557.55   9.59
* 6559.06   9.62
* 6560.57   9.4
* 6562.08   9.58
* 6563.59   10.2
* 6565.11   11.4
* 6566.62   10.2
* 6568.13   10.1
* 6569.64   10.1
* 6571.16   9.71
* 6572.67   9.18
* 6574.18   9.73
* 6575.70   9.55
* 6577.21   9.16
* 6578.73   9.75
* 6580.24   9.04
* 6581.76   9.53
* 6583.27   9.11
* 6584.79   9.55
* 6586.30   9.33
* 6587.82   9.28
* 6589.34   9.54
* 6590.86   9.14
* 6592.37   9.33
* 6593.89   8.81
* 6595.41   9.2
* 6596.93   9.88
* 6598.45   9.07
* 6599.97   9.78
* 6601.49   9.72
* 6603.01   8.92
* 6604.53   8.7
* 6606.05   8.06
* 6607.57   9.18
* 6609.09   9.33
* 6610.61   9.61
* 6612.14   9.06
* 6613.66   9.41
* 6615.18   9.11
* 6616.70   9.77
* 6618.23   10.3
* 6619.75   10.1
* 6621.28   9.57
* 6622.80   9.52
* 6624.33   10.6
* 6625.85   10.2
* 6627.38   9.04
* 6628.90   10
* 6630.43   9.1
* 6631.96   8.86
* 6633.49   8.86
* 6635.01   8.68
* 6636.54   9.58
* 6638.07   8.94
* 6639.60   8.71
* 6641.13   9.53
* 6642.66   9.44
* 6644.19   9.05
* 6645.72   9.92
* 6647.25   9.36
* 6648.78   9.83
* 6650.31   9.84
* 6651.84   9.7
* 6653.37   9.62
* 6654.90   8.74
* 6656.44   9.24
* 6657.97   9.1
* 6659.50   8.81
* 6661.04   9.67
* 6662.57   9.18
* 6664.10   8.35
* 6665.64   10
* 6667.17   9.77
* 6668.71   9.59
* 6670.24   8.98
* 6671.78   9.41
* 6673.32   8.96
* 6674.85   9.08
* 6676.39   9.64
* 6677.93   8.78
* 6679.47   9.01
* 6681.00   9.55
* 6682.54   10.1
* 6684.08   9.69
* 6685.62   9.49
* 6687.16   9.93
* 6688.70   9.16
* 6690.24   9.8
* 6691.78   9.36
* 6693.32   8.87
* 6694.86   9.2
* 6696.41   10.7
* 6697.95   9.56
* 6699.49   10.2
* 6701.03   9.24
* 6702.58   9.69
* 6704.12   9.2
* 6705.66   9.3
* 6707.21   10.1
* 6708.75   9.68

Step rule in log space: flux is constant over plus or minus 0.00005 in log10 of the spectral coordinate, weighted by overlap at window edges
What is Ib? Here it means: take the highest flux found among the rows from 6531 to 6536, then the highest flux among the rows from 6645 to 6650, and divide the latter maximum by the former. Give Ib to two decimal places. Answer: 1.00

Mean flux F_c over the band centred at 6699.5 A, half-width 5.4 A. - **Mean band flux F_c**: 9.7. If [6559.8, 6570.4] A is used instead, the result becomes 10.1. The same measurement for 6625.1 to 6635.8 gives 9.2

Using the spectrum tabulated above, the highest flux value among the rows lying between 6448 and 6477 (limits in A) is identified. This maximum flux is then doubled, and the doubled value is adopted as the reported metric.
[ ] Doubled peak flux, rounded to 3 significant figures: 19.7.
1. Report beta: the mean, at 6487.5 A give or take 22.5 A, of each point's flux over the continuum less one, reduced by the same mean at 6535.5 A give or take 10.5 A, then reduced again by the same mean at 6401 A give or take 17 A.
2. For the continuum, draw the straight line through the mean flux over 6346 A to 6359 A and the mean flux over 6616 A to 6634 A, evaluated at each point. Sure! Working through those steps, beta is -0.010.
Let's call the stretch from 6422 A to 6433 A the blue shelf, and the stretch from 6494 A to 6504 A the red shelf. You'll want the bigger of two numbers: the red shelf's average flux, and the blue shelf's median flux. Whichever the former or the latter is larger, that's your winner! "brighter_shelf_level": 9.7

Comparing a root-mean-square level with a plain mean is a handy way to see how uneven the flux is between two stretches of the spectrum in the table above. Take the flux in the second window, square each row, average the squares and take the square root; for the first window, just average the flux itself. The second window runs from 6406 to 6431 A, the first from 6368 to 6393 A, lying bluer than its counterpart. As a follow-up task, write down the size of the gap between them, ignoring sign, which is 0.77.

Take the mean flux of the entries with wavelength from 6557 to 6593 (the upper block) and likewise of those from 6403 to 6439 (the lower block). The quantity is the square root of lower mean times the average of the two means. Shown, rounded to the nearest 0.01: 9.64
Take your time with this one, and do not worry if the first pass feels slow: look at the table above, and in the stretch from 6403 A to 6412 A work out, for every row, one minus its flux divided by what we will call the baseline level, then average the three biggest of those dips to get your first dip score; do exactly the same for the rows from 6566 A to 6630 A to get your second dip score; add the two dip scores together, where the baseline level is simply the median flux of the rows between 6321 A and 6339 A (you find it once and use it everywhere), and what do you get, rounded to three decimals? 0.120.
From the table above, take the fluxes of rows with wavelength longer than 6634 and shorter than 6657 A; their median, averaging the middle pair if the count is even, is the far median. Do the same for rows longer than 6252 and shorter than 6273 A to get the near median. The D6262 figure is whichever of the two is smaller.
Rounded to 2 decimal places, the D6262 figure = 9.44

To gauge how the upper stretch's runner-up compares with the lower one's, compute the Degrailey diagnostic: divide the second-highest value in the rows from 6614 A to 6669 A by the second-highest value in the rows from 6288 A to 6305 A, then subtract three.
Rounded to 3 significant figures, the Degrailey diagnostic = -1.91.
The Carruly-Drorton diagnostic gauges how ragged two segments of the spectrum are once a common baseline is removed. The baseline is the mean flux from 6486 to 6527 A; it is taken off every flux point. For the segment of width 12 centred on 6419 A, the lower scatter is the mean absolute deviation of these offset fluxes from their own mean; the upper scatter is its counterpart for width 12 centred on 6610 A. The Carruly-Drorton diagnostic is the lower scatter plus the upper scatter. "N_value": 0.721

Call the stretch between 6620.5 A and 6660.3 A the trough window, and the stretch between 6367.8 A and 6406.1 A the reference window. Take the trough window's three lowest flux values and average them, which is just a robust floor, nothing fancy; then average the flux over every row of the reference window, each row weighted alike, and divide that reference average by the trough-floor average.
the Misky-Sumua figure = 1.065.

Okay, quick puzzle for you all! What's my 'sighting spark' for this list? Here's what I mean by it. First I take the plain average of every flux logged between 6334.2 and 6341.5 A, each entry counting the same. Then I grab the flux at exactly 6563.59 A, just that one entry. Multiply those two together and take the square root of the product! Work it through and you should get 9.8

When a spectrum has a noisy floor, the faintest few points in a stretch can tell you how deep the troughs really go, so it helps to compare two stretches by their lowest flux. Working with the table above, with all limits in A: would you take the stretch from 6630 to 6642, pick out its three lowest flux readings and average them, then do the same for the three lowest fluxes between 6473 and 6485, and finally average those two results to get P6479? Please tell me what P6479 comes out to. 8.85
